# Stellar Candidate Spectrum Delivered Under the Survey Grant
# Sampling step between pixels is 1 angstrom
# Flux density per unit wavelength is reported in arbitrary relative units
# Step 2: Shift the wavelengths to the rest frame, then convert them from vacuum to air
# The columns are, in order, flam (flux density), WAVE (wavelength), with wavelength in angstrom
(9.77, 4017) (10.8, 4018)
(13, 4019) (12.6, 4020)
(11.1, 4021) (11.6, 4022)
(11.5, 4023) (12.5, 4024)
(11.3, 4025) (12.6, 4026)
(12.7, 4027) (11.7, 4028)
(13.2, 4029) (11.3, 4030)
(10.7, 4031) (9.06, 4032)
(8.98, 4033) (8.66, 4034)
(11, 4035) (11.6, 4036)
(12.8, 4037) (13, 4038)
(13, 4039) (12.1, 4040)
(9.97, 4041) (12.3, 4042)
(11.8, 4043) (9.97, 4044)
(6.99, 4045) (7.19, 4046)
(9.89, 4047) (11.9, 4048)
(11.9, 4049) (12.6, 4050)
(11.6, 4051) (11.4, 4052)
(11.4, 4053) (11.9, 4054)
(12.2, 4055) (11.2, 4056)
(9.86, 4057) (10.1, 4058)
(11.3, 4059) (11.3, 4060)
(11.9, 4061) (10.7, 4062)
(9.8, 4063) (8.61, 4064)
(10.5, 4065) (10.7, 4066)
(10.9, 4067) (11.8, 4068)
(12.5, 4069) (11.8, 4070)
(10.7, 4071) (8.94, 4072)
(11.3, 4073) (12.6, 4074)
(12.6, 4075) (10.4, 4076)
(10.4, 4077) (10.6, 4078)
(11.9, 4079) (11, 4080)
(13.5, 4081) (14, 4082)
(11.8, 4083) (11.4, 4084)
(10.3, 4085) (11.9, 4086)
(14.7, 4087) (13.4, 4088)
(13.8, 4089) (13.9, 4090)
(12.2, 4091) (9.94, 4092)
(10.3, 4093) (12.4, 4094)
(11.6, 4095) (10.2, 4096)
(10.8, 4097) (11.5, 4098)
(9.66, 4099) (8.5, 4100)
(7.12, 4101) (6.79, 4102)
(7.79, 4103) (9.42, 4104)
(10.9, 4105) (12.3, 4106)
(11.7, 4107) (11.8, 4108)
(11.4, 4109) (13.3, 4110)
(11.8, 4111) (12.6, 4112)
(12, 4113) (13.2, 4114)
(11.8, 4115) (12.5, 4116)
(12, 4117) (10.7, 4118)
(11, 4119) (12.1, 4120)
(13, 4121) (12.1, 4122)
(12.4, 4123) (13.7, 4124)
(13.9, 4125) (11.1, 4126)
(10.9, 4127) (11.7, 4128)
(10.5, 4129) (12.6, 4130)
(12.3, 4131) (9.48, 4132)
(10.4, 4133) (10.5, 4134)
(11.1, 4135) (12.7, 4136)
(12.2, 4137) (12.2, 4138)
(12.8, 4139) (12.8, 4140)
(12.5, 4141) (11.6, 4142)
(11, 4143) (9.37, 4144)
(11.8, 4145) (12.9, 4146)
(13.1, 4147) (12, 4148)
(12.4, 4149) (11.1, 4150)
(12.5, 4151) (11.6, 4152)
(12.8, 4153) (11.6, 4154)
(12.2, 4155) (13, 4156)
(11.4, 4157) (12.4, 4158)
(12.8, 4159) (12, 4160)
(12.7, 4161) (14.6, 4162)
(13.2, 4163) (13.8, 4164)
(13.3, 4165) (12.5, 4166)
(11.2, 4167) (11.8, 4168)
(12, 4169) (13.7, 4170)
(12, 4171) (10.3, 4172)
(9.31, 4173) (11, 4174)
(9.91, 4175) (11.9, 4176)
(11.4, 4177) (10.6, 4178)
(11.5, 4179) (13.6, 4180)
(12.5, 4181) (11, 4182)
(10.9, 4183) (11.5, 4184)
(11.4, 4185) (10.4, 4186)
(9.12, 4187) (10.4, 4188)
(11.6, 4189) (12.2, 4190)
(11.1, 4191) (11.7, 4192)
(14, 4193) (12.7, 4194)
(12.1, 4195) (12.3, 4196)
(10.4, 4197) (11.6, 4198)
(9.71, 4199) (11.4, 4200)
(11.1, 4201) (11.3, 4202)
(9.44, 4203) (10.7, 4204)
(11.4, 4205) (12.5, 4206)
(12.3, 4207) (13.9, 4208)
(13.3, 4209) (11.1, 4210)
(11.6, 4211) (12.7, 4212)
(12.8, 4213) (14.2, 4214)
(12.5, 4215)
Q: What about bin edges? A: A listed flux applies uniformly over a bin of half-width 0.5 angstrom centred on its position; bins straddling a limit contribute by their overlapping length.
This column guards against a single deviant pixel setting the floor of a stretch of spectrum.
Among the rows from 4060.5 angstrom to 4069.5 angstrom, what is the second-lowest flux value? 9.8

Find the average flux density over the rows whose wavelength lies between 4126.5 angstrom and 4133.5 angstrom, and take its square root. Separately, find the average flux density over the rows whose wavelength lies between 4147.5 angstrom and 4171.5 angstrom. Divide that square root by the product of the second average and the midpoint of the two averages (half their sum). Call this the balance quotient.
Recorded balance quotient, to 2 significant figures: 0.023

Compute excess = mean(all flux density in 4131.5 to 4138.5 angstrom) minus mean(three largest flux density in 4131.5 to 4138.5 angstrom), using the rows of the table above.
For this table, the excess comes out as -1.1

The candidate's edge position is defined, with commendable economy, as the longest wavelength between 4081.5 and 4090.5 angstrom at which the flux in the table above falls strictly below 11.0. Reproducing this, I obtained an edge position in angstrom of 4085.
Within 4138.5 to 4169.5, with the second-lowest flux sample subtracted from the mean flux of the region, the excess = 1.3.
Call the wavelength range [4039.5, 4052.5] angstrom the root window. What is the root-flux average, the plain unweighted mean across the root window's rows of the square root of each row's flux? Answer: 3.26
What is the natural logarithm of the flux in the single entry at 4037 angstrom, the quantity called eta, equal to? 2.55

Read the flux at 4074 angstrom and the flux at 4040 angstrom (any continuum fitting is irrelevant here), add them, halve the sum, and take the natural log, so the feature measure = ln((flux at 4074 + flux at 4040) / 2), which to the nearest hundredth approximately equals 2.51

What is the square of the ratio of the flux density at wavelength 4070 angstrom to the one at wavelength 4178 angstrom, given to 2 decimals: 1.24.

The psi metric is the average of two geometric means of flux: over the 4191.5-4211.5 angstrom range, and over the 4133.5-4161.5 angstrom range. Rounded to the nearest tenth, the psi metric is 11.8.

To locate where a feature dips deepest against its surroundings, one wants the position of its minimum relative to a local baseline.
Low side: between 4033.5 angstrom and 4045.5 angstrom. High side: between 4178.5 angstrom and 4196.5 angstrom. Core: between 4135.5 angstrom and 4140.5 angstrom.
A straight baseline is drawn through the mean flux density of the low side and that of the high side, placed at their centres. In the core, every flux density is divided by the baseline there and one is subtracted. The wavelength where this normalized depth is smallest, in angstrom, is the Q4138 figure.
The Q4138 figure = 4138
